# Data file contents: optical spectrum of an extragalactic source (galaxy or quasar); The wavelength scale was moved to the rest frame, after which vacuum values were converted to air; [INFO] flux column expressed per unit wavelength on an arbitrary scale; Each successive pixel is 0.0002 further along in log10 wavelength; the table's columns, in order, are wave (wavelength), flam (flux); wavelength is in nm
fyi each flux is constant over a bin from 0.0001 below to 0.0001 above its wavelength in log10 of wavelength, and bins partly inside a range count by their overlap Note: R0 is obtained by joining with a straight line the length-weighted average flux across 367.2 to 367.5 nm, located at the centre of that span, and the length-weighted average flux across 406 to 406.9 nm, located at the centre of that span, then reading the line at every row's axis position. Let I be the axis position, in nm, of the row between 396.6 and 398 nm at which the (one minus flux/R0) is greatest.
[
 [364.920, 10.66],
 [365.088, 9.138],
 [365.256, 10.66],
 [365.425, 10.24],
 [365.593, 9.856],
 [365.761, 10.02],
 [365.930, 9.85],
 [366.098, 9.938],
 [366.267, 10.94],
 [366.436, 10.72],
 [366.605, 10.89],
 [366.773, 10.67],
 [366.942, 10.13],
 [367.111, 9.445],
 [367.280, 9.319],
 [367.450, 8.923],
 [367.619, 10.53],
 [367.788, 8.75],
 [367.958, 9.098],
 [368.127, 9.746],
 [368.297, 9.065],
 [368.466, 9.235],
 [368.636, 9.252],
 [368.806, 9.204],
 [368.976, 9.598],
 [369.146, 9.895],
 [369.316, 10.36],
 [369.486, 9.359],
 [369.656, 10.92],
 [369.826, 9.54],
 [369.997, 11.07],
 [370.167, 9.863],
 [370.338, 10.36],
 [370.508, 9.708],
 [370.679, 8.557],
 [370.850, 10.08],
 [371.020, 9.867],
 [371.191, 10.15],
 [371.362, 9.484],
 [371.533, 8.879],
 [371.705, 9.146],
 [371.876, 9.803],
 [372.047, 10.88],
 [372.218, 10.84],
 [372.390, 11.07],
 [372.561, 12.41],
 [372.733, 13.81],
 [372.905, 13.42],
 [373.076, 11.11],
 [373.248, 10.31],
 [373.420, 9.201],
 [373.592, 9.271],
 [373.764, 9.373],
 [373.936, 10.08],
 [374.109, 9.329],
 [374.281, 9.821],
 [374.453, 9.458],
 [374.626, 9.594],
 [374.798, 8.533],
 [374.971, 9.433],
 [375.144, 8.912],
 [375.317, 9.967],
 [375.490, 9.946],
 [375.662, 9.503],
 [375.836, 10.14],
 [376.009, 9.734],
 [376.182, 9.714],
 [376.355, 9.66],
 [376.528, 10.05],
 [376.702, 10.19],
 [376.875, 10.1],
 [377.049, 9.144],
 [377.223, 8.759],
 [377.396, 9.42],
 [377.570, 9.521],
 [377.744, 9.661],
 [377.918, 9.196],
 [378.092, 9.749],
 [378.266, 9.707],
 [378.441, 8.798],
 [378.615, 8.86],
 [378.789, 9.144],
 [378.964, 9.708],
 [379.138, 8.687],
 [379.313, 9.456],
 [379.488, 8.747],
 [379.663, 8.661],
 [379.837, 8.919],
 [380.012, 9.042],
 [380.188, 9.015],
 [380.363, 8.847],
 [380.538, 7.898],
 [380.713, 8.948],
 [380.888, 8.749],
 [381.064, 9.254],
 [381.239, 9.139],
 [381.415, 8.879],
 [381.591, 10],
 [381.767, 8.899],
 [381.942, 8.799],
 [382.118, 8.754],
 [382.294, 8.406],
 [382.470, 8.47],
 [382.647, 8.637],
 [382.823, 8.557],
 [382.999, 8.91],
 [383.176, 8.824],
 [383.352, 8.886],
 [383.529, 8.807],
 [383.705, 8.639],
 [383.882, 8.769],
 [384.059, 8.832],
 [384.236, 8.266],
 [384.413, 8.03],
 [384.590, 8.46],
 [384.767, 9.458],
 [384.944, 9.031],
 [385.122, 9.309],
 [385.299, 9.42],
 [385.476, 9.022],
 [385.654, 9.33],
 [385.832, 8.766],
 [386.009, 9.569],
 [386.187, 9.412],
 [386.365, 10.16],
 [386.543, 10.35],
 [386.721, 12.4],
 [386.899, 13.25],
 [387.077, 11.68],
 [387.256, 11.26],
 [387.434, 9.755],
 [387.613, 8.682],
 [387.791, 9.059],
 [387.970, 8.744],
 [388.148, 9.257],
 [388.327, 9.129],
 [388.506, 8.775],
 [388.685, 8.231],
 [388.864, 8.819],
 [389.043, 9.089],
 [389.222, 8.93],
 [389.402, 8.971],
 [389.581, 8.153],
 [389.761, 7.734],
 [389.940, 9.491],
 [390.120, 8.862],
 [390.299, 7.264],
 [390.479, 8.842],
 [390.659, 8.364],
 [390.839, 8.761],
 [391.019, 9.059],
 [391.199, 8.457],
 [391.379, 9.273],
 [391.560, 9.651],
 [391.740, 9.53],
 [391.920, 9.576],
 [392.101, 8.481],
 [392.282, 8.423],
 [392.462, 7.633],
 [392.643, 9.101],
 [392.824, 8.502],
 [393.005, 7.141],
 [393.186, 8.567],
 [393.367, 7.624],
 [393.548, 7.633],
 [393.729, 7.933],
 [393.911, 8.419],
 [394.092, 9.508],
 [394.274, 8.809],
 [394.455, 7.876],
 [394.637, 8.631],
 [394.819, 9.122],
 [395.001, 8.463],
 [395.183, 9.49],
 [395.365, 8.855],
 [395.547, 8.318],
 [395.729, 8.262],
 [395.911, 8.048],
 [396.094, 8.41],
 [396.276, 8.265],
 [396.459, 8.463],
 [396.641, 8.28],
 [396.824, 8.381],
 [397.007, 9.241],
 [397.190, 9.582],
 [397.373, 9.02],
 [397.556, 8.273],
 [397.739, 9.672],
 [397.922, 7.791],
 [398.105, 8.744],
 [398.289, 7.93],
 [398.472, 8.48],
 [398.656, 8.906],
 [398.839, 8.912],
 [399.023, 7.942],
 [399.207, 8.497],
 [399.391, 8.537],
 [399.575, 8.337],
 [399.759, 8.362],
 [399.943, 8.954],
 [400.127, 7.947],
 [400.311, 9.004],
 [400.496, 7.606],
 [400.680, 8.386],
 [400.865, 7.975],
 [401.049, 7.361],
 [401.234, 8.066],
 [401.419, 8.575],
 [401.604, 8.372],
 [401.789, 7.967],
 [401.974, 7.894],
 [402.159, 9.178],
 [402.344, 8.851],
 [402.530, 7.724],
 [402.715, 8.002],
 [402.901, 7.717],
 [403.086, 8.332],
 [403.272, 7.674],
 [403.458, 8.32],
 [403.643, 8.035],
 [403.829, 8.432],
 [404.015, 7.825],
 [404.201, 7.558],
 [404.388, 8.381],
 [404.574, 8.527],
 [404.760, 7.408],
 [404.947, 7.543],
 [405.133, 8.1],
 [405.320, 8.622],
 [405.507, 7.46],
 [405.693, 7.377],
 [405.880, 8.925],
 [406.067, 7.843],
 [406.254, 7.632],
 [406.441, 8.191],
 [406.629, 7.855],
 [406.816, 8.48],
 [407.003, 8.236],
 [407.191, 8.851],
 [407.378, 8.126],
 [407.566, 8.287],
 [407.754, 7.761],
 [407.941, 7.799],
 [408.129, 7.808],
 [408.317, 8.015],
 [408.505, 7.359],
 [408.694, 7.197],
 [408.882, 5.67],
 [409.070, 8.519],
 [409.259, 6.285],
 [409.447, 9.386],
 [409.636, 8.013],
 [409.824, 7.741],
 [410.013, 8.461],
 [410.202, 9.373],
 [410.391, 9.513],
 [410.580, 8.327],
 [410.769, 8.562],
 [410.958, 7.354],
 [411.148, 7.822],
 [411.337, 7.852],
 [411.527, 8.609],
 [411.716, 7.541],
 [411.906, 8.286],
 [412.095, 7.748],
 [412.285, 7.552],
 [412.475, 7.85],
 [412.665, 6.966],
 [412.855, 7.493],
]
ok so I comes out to 397.922 nm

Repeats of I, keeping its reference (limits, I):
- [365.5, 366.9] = 365.593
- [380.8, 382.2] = 380.888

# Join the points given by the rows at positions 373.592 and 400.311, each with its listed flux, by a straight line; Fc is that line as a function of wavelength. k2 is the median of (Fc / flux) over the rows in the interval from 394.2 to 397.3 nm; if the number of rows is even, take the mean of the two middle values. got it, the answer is 1.07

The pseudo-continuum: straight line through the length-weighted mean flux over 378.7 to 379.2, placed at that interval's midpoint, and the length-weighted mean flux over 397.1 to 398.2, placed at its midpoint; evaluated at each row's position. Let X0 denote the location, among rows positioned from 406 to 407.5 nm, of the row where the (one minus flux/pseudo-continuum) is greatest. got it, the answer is 406.254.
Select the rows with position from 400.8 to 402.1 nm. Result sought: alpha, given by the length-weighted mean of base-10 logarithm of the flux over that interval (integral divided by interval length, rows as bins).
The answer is 0.906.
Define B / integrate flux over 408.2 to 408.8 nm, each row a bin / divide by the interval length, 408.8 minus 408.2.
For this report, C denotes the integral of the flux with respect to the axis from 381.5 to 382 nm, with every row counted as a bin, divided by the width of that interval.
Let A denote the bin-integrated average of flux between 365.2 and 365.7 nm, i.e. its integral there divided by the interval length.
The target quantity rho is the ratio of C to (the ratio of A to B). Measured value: 7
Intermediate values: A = 10.2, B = 7.5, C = 9.3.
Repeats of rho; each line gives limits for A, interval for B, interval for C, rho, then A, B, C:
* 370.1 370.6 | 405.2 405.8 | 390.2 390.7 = 6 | 10.0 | 7.9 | 8.2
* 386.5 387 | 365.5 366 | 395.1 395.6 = 7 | 12.2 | 9.9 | 8.9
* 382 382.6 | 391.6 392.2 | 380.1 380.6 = 9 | 8.6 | 9.2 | 8.6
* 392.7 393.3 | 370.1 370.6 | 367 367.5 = 11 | 8.1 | 10.0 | 9.3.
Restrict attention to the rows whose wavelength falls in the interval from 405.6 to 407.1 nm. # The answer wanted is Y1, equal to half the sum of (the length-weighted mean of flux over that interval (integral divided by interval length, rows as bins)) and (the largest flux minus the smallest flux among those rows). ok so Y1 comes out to 4.8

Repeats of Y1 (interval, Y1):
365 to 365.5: 5.8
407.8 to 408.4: 4.0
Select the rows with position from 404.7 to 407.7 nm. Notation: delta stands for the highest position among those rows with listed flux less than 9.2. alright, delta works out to 407.566 nm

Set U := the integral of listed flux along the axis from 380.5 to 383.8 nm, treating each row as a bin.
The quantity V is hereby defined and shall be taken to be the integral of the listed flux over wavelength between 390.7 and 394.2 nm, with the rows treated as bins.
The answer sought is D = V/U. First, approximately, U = 29.1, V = 30.1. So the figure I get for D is 1.03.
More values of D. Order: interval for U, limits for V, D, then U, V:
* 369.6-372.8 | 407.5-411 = 0.85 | 33.0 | 27.9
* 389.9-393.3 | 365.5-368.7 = 1.07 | 29.5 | 31.4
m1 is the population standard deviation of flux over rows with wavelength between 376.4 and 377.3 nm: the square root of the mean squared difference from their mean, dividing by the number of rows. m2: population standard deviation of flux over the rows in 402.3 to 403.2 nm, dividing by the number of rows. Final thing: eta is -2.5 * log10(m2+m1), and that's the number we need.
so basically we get 0.0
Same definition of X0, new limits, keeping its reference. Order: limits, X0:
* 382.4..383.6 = 382.470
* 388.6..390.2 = 389.761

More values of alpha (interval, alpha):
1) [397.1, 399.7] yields 0.934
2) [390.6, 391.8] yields 0.954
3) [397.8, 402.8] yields 0.919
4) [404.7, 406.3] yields 0.896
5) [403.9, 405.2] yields 0.898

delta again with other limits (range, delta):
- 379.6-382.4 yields 382.294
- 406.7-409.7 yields 409.636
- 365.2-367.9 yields 367.788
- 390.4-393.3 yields 393.186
